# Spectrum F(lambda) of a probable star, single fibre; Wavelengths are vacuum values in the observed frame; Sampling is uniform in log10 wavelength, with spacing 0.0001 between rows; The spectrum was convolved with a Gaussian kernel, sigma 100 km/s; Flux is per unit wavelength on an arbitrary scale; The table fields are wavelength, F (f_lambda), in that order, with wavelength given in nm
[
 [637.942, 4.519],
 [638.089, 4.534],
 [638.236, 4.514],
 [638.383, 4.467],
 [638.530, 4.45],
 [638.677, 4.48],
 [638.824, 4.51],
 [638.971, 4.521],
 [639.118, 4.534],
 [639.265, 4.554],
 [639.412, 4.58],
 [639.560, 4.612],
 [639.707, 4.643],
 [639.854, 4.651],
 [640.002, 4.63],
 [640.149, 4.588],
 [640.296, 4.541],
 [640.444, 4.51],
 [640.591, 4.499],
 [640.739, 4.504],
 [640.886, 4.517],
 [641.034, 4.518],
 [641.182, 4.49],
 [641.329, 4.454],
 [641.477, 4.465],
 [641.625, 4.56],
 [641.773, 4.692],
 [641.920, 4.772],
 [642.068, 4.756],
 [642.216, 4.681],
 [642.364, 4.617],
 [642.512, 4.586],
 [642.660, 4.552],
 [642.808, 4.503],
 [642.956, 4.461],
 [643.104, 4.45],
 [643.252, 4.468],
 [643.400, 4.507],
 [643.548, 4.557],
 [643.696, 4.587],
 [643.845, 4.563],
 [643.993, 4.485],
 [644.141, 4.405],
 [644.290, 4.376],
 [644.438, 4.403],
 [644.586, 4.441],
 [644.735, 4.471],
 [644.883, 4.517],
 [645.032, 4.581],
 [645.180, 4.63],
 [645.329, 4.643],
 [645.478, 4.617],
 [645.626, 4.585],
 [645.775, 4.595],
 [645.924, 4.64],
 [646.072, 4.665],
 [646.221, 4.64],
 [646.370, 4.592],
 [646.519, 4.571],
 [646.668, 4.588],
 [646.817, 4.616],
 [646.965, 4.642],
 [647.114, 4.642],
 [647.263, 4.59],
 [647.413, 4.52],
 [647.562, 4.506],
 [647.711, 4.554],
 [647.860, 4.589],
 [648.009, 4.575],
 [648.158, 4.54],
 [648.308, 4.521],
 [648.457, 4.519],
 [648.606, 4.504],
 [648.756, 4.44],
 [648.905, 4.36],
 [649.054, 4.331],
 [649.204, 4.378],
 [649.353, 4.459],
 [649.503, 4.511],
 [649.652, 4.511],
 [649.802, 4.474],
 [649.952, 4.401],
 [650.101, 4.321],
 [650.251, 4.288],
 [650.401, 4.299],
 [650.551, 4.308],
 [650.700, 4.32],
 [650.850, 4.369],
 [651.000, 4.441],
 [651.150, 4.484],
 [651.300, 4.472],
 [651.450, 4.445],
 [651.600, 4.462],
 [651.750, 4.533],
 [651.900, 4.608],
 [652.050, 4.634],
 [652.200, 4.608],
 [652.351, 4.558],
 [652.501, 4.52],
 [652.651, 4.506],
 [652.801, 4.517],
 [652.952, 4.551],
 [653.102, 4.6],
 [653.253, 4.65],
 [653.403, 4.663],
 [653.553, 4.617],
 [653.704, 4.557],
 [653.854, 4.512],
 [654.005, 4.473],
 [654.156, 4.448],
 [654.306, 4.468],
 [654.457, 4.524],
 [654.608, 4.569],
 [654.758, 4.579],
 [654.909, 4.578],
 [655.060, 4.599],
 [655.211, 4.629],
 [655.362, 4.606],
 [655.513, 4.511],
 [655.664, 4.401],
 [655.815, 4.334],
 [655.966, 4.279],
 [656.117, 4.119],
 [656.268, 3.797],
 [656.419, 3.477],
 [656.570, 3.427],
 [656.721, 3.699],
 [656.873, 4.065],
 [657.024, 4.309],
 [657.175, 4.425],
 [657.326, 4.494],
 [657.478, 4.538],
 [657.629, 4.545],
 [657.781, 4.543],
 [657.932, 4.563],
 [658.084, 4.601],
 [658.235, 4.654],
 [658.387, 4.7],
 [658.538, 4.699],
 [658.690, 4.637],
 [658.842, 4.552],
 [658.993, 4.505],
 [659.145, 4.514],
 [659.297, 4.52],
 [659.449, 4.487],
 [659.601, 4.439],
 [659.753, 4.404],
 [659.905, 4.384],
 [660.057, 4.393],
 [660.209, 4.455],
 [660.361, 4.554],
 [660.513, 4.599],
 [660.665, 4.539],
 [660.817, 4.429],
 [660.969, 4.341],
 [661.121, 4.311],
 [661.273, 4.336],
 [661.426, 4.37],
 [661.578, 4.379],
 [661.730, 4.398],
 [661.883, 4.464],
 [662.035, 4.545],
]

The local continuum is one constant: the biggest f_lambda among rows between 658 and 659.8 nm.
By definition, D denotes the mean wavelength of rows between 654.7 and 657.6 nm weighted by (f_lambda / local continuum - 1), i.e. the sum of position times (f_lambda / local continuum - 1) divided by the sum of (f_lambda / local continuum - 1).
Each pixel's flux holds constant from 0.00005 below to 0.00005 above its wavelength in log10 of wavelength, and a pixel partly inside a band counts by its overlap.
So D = 656.39 nm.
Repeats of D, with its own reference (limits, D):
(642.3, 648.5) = 645.12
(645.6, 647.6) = 646.72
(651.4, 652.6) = 651.90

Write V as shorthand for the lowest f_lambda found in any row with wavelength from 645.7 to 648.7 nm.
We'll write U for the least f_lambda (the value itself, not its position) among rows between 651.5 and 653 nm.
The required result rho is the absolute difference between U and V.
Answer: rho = 0.04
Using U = 4.462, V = 4.504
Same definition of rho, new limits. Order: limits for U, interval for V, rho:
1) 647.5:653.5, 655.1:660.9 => 0.86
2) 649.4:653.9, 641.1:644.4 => 0.09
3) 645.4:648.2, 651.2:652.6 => 0.06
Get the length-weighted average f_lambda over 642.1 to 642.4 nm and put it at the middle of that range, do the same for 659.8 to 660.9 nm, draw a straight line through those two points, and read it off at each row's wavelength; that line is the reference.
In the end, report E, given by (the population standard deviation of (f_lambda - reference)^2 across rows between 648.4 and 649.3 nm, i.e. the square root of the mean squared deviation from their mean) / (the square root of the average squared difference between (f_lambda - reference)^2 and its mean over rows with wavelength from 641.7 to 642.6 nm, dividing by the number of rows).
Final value 6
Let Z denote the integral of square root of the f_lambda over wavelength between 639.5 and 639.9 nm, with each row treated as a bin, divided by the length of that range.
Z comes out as 2.16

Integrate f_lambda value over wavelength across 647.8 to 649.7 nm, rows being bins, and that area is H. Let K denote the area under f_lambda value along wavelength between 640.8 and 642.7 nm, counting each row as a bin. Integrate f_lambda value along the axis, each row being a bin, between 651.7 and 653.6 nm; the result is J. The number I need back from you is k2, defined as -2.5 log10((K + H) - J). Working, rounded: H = 8.51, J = 8.71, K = 8.72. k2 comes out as -2.33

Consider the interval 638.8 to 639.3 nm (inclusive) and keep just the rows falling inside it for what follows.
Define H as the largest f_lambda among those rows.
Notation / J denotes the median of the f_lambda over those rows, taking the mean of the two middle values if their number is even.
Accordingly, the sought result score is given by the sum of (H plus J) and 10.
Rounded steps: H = 4.554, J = 4.53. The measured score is 19.1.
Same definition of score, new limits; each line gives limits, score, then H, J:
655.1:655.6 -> 19.2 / 4.629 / 4.61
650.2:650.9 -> 18.7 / 4.369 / 4.31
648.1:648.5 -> 19.1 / 4.54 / 4.52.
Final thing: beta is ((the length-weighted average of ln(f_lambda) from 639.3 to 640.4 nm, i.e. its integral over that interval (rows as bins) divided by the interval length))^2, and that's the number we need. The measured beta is 2.33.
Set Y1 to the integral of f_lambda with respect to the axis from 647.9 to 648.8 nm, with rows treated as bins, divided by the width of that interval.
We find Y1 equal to 4.52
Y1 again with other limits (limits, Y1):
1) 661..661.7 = 4.35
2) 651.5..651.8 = 4.49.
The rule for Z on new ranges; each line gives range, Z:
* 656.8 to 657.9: 2.10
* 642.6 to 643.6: 2.12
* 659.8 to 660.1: 2.09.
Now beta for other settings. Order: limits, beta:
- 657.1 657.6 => 2.26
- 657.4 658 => 2.29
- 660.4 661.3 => 2.22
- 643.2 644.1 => 2.28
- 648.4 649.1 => 2.22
